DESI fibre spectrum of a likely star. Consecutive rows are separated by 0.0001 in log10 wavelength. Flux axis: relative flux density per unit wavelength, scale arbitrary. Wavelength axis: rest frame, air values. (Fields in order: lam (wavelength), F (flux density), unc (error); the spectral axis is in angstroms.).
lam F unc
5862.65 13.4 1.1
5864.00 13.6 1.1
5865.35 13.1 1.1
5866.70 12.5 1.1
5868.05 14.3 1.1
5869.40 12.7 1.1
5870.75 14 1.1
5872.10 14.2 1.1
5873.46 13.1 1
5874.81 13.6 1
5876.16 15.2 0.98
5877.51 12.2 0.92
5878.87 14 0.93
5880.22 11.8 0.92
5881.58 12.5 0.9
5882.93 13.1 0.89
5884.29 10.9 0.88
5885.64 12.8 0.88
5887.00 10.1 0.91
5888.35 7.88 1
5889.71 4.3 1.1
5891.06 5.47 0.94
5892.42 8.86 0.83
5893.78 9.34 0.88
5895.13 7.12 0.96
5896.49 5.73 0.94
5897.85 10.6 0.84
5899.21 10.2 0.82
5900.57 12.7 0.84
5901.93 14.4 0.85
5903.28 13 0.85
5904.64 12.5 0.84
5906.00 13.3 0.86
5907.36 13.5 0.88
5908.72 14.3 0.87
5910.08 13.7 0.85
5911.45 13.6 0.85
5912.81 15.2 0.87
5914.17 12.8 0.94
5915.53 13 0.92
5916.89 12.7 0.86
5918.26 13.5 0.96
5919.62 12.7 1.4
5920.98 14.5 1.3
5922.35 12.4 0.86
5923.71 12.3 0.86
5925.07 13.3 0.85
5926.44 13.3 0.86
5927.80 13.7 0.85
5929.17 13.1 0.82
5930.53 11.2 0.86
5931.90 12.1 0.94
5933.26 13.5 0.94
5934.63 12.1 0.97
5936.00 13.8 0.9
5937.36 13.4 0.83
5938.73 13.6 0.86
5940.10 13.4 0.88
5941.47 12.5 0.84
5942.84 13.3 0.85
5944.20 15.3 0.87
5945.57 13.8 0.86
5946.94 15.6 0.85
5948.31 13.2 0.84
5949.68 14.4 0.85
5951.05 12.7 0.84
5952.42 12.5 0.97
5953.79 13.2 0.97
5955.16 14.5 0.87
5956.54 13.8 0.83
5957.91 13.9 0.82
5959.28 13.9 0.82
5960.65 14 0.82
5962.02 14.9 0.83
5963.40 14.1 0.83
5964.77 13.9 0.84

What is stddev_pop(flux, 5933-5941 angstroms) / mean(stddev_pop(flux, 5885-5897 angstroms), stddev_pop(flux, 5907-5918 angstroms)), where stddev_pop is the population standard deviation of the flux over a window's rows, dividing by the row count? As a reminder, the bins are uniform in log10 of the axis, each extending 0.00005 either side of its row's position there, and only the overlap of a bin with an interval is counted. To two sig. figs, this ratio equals 0.34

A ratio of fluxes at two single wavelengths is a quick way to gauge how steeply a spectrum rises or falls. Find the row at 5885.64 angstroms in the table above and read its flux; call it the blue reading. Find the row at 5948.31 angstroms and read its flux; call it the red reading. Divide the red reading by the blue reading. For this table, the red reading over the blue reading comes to 1.03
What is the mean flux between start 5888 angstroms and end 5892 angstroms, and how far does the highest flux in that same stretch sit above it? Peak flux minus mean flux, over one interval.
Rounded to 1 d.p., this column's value 2.0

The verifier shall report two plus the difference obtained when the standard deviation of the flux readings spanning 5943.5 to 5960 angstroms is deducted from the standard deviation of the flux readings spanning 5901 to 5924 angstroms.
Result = 1.9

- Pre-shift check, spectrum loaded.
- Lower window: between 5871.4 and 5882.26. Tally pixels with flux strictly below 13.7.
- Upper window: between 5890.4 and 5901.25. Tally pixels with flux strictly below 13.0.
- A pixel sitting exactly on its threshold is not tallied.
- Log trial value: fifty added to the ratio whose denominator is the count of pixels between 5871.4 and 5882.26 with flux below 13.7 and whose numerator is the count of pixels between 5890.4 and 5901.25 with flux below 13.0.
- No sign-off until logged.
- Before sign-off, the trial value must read 51.6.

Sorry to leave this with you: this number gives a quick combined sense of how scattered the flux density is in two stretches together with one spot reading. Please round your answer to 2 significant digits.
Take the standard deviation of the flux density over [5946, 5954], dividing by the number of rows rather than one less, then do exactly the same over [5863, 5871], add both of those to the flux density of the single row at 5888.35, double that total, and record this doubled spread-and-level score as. 19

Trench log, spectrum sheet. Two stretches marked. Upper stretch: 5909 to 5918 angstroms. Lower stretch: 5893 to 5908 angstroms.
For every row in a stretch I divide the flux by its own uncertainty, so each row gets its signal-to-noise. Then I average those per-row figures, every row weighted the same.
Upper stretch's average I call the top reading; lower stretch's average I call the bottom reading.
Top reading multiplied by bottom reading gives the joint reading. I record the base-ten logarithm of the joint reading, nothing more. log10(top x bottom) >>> 2.30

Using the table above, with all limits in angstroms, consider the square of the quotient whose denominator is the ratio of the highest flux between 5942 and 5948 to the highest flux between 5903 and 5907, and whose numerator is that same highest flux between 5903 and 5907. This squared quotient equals 129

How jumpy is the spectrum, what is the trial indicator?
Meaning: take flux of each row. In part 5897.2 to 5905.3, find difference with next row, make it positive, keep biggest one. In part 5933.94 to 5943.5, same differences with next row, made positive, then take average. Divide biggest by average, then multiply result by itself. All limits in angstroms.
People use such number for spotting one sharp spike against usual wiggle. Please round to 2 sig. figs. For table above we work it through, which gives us 13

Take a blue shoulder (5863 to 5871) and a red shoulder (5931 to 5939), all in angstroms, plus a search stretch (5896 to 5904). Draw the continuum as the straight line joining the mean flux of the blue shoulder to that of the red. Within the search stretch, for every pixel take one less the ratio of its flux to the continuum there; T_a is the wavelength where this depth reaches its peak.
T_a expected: 5896.49 angstroms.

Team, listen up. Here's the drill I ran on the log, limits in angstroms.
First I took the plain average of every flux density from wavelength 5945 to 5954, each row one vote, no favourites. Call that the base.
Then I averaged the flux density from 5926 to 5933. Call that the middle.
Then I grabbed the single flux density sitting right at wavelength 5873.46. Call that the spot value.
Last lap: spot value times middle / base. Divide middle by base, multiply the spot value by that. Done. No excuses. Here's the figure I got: 12.2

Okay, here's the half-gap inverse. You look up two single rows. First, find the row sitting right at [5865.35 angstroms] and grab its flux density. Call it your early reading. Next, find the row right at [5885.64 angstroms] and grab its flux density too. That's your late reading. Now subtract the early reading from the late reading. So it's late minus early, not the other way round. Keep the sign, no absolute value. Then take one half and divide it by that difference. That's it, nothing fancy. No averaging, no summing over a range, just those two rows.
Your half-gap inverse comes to -1.7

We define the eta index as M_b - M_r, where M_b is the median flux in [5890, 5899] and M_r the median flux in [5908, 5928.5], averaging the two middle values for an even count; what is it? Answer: -5.3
